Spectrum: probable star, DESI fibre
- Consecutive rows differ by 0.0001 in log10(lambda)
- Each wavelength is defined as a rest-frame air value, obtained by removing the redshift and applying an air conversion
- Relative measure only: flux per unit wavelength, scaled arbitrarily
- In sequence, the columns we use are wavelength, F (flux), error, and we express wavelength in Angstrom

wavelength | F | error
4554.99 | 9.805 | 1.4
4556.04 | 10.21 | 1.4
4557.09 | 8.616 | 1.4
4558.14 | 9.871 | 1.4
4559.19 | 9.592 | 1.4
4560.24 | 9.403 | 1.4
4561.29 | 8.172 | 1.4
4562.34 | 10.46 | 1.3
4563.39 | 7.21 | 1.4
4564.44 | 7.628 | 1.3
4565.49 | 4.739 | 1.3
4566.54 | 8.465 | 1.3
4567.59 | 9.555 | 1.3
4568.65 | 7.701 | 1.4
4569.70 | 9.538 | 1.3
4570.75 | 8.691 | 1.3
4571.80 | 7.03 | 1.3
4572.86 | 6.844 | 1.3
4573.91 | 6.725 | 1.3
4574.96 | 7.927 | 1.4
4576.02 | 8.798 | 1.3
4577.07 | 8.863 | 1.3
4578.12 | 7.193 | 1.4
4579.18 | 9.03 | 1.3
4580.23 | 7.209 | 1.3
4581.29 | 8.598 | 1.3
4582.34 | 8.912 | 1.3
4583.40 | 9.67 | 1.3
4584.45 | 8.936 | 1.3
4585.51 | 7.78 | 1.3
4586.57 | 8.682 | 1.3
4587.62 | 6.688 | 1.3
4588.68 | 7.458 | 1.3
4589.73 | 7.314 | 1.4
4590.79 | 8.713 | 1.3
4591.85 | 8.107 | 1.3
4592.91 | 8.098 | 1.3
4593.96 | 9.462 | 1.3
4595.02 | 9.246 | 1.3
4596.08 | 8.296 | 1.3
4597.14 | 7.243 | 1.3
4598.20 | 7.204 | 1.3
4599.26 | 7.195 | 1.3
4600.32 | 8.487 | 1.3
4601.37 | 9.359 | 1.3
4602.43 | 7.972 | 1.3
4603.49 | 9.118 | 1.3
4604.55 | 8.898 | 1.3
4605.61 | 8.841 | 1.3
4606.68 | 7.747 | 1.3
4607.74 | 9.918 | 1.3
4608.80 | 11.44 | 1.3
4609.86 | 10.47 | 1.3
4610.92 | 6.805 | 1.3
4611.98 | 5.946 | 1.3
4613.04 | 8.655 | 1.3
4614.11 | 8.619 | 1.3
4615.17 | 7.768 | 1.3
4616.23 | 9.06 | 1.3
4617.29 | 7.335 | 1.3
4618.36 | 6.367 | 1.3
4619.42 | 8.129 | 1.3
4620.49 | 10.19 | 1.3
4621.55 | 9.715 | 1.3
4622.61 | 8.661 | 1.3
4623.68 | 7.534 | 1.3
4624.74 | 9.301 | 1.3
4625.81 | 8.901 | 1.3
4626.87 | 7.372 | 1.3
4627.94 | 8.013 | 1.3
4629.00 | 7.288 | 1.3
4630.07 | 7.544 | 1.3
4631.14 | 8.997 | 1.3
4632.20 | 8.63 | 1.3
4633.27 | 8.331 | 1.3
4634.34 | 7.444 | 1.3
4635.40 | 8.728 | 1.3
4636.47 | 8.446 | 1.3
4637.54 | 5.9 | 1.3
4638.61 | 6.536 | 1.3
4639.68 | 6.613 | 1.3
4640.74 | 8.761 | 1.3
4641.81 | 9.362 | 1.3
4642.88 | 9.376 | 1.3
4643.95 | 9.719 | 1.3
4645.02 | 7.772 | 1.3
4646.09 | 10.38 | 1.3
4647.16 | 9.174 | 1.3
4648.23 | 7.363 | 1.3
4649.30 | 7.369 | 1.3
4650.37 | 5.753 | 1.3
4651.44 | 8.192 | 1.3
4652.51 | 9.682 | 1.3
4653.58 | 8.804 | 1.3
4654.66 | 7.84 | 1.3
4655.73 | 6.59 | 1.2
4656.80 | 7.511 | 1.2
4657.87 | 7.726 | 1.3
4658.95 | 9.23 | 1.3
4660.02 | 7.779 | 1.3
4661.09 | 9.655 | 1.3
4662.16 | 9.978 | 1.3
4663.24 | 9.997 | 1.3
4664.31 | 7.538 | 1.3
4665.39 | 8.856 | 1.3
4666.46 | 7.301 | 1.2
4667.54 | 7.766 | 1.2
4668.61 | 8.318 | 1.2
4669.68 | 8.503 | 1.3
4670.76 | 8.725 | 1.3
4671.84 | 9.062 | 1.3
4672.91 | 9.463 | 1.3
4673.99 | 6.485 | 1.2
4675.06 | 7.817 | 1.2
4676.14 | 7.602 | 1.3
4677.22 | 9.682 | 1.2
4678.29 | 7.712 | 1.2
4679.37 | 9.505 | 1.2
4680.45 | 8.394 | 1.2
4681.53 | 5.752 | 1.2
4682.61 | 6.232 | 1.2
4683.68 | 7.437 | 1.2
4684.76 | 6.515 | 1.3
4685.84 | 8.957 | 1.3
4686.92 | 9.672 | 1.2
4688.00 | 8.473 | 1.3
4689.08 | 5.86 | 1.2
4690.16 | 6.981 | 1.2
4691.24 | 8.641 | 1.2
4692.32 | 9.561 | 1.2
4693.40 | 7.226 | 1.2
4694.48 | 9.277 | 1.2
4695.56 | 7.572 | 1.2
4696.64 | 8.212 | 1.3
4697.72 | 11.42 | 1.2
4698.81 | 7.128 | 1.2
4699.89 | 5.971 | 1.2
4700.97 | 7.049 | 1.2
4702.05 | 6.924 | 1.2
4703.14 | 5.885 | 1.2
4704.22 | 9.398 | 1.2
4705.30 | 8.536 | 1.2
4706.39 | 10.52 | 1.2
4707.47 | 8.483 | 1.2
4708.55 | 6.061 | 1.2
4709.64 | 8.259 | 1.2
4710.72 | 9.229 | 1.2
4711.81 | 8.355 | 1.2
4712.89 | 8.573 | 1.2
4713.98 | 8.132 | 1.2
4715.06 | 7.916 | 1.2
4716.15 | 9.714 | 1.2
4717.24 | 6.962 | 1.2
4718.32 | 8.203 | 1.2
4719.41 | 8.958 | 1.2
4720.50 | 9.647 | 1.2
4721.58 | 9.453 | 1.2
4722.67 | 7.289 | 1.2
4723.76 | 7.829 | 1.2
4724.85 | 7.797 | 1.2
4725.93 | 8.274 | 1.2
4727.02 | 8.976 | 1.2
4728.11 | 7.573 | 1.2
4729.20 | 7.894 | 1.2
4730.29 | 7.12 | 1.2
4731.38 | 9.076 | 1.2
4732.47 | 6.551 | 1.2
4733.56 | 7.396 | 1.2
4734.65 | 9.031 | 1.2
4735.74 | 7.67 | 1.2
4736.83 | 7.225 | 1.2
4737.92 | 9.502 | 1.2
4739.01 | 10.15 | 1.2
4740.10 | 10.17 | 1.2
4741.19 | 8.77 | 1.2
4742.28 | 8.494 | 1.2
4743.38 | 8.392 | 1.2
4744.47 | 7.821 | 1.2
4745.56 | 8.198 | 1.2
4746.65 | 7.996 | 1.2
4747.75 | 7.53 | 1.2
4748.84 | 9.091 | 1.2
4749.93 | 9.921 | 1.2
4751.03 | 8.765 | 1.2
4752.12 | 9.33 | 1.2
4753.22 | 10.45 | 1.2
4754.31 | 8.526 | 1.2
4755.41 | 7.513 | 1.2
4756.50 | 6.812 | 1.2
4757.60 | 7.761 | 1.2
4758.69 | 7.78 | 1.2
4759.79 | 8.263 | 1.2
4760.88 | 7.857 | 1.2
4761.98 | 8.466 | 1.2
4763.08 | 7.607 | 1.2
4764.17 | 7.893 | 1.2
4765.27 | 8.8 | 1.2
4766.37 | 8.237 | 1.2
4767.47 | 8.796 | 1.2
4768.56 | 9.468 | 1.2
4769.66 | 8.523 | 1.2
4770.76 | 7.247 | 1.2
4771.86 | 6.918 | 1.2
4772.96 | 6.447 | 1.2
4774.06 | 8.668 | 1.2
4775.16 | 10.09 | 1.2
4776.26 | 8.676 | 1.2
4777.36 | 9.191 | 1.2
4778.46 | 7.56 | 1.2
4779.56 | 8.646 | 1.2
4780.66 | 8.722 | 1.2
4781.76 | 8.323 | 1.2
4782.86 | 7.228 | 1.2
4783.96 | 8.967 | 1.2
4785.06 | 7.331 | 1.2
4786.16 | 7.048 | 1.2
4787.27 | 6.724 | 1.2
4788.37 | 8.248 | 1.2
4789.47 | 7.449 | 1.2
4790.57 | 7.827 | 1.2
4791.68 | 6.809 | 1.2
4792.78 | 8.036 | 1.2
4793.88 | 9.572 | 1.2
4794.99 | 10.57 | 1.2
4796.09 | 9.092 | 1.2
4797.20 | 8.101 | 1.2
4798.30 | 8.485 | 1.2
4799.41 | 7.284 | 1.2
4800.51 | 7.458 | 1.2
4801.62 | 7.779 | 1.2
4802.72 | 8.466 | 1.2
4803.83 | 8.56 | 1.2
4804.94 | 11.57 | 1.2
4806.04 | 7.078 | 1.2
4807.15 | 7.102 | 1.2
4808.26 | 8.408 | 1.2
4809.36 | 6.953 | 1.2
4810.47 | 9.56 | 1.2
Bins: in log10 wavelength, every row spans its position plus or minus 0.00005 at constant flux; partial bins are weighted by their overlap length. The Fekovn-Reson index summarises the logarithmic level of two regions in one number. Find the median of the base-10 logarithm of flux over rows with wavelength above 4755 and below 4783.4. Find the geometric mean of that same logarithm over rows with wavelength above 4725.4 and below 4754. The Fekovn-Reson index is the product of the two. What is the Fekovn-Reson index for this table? 0.848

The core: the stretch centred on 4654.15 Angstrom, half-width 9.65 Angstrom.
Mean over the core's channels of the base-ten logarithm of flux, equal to 0.918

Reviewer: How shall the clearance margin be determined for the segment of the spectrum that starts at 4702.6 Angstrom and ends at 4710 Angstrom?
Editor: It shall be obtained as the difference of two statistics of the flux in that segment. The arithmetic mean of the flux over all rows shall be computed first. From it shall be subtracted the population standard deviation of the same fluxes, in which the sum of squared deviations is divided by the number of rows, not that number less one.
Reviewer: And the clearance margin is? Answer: 6.61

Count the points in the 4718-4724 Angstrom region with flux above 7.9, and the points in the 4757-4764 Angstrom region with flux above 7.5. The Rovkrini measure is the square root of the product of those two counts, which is 4.9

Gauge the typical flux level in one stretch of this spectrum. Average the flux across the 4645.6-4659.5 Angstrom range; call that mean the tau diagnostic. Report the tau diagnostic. 8.12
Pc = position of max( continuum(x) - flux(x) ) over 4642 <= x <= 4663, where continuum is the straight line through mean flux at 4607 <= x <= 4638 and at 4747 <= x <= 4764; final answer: 4650.37 Angstrom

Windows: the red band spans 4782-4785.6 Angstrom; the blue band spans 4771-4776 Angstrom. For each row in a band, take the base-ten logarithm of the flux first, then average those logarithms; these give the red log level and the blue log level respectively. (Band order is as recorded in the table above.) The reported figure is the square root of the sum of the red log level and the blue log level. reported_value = 1.34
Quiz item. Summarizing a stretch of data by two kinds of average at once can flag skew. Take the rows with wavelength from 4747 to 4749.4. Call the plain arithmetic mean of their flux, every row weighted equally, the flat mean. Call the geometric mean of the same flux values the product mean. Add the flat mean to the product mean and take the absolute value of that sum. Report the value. 16.6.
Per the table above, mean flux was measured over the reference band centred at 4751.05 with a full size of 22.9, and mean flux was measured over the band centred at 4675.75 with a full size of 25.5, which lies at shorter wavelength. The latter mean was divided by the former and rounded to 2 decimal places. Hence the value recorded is 0.96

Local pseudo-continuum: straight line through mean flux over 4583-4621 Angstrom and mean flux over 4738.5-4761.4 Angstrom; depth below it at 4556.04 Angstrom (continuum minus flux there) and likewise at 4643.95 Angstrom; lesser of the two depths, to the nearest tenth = -1.9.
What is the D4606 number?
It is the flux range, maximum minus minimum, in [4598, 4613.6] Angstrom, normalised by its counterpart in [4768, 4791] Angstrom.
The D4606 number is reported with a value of 1.5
